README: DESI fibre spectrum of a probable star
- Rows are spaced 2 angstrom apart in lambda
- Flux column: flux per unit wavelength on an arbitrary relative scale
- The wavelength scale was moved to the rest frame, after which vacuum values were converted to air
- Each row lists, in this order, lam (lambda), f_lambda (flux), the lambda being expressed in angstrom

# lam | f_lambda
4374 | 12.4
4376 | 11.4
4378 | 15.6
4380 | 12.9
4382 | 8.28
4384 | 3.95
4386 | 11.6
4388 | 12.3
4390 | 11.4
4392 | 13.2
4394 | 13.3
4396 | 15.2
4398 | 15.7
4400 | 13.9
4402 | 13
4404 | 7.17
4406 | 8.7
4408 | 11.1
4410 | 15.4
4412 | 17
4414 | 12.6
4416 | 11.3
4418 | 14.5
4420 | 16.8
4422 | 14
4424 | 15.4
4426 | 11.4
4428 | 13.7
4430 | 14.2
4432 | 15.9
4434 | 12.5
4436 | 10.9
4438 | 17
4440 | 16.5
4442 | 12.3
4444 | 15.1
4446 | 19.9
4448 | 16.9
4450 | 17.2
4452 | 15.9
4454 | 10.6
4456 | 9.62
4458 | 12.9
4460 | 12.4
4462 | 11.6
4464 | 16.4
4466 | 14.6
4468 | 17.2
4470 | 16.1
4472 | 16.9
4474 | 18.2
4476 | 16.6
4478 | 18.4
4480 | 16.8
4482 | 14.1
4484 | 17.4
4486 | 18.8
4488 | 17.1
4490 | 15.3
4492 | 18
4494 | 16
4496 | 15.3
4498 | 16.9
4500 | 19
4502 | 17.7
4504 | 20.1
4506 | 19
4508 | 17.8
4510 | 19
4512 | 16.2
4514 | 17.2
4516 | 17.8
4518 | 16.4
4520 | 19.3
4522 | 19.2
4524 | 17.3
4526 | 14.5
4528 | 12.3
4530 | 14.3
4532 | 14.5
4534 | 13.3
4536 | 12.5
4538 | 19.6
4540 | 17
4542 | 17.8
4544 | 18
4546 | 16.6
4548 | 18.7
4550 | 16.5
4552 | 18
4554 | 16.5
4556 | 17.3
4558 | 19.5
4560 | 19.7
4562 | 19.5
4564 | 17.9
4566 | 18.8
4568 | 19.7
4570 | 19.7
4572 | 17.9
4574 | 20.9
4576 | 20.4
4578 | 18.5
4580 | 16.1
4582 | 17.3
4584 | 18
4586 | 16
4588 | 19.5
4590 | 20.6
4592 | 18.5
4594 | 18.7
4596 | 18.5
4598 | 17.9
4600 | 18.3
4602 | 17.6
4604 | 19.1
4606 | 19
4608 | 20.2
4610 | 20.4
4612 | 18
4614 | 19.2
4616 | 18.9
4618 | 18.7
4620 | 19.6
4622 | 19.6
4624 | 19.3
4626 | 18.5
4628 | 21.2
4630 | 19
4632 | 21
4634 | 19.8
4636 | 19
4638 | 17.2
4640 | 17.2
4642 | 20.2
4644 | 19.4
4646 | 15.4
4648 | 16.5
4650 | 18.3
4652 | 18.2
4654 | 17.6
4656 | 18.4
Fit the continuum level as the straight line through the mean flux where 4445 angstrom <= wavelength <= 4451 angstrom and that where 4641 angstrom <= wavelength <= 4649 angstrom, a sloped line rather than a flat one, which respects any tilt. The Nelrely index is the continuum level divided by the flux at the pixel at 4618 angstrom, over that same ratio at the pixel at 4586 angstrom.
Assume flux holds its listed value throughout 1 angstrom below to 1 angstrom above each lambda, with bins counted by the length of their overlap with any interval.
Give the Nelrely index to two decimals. 0.85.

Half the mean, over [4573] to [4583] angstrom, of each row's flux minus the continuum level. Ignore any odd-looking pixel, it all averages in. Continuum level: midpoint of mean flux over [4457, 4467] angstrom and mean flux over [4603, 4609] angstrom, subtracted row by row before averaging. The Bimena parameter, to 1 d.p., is 1.1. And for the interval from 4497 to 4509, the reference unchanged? 1.0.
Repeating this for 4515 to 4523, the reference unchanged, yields 0.8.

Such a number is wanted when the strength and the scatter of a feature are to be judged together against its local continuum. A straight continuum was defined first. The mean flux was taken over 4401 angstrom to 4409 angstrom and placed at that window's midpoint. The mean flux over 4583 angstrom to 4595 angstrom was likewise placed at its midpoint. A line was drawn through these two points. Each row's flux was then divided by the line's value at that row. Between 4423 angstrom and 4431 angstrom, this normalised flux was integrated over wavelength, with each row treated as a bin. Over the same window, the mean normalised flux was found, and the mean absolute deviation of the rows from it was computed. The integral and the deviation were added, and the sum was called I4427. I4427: 10.0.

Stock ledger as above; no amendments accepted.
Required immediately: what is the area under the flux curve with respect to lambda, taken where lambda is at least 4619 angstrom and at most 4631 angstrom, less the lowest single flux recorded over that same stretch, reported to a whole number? 216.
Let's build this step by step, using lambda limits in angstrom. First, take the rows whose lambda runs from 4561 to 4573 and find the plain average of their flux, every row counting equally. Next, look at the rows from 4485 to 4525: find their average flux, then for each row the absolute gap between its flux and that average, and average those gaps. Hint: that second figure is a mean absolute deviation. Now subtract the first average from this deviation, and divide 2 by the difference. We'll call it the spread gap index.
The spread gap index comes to -0.112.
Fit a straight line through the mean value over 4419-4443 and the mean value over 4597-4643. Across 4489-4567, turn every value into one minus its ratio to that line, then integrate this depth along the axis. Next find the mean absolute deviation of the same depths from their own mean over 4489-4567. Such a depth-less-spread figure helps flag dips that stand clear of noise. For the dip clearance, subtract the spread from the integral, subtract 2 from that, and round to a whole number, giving -4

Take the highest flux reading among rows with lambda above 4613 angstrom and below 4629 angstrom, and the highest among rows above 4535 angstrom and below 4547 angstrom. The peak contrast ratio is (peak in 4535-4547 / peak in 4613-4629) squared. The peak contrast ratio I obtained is 0.85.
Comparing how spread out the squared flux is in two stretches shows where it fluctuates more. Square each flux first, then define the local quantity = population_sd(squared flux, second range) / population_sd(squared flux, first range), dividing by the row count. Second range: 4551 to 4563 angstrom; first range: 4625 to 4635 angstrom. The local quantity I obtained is 1.06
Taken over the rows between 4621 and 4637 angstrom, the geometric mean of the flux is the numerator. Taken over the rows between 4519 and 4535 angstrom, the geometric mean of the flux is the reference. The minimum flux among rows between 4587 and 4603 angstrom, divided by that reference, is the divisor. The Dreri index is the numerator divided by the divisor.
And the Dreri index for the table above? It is 17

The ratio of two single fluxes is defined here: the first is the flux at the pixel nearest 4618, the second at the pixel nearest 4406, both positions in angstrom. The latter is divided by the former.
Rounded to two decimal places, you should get 0.47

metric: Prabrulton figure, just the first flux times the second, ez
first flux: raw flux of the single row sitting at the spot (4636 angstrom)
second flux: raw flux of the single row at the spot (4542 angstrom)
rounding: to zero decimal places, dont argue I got 338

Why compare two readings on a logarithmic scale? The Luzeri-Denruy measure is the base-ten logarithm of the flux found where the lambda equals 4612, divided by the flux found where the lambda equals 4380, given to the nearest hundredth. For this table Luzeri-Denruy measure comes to 0.14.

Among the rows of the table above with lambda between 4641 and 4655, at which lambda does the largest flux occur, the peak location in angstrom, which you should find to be 4642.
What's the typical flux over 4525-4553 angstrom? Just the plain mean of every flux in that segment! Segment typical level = 16.0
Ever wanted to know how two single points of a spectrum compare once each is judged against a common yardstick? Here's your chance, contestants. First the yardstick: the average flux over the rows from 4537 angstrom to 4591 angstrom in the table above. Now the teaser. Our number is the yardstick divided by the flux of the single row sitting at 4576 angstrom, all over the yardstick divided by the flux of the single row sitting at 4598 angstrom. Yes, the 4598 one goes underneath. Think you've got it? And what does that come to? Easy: 0.88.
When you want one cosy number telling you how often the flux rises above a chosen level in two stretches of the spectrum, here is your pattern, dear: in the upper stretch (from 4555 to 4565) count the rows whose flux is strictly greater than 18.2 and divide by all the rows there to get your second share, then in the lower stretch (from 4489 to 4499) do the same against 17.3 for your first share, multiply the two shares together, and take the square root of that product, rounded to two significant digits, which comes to 0.35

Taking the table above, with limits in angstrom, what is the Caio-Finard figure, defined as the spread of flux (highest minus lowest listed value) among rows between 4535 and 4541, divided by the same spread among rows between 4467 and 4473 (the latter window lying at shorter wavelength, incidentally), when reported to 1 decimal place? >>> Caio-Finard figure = 6.5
